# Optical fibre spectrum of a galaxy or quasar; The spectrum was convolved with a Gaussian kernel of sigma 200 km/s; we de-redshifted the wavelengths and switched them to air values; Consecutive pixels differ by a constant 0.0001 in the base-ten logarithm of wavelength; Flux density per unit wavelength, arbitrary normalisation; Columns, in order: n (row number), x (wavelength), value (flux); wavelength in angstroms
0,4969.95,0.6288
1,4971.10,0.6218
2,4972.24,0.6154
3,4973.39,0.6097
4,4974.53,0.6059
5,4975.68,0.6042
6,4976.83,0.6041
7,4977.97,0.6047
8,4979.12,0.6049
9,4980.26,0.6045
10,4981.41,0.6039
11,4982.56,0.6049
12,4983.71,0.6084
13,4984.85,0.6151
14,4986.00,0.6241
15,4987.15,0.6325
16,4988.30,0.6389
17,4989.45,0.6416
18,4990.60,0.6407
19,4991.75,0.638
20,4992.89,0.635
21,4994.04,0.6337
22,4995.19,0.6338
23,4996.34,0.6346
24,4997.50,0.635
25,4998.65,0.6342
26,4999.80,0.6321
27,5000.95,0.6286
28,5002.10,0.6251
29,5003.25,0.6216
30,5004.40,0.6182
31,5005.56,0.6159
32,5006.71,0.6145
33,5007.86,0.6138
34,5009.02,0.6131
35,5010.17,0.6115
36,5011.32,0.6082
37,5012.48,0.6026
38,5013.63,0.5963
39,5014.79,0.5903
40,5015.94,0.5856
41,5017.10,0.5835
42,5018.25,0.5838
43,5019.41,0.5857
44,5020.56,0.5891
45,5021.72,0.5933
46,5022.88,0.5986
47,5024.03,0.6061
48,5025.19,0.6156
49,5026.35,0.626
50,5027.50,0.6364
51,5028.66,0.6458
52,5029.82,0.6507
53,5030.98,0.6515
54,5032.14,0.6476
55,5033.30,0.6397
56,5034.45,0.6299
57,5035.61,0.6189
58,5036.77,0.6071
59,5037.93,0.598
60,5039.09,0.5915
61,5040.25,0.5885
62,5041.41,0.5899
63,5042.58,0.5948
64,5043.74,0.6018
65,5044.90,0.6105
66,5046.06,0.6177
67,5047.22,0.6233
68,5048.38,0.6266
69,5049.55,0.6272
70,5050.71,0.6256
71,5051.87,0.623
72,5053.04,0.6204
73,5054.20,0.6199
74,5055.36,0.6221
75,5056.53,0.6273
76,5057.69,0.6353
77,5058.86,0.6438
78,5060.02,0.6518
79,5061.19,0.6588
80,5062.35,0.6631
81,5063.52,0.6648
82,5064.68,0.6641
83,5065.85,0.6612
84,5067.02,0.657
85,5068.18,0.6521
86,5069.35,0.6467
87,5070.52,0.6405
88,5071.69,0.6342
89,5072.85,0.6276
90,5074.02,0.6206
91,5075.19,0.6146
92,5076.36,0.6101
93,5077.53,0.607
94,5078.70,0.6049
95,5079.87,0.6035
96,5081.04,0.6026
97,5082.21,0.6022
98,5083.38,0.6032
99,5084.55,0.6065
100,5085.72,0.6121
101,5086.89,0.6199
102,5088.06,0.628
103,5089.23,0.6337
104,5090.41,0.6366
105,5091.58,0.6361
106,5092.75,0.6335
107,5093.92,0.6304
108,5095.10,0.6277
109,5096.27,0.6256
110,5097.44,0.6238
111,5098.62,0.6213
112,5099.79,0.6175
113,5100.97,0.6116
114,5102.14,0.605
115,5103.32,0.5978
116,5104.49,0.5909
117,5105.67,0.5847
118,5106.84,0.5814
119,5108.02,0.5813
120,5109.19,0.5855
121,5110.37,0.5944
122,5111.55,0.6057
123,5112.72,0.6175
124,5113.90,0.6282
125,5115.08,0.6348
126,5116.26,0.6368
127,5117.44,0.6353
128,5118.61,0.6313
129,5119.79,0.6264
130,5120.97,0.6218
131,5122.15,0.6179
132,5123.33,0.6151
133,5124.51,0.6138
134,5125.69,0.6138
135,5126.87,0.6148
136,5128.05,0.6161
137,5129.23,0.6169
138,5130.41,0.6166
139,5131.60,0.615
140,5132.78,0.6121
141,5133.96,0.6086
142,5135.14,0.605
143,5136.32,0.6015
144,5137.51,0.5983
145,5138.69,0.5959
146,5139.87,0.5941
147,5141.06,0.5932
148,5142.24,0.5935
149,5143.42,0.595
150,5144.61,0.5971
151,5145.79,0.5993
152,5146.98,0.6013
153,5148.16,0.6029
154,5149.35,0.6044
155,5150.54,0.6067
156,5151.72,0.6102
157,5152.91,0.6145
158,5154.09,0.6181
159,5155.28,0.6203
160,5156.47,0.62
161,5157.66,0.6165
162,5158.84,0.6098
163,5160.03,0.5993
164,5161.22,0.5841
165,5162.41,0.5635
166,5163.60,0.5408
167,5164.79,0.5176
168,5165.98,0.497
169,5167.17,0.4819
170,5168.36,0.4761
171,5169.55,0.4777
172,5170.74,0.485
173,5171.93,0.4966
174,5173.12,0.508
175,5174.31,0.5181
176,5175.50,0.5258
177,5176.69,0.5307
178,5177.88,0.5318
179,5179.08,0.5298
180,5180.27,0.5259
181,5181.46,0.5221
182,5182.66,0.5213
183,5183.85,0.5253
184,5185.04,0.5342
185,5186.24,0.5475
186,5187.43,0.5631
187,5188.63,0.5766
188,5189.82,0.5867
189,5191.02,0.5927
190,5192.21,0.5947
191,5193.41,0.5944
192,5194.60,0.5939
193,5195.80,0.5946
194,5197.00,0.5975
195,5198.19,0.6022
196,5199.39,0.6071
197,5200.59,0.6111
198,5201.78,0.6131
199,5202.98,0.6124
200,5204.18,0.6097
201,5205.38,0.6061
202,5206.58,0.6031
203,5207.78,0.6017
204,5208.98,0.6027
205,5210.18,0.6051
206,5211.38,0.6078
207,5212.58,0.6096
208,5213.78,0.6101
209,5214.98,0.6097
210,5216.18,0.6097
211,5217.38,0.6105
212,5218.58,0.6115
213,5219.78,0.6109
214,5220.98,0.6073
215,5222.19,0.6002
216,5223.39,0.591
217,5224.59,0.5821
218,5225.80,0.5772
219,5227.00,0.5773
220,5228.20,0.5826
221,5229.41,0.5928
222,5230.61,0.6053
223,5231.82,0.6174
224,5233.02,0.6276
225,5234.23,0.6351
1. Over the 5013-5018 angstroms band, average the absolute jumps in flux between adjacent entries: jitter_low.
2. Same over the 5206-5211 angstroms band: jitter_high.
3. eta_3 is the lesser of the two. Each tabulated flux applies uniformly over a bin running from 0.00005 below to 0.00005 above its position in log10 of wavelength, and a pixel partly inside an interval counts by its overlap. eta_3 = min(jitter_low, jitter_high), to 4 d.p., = 0.0016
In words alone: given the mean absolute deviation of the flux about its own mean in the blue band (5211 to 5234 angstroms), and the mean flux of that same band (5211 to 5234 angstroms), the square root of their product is 0.084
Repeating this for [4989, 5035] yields 0.104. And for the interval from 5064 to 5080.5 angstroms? 0.110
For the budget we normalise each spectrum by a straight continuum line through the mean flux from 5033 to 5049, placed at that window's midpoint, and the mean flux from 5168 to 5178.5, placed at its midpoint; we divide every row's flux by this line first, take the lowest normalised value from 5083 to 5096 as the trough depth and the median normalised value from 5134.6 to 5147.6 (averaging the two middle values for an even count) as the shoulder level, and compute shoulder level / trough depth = 1.07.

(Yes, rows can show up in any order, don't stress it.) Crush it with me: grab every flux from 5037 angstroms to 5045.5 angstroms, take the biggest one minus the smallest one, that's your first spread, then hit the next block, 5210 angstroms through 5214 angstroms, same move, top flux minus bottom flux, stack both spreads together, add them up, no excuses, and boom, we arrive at 0.027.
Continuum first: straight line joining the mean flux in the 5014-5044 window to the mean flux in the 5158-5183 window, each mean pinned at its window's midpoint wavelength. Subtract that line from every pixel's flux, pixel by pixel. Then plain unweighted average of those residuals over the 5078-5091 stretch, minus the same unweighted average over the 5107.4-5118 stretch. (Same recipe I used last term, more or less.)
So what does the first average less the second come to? -0.02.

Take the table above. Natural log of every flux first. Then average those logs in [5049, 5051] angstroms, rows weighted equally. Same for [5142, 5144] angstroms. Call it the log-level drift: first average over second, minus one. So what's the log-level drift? -0.10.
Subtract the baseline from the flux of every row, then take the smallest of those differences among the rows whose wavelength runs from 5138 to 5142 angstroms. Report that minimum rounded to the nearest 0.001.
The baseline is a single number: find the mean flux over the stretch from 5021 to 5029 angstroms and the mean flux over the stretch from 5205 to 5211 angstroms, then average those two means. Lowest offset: -0.017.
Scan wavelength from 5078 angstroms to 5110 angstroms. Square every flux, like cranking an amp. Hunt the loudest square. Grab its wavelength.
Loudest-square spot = 5090.41 angstroms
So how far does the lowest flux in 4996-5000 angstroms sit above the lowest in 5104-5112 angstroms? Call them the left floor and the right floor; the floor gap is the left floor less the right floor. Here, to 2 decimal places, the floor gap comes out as 0.05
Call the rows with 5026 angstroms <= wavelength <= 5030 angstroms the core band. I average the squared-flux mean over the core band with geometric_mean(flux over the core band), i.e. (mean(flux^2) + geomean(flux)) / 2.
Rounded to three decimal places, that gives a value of 0.524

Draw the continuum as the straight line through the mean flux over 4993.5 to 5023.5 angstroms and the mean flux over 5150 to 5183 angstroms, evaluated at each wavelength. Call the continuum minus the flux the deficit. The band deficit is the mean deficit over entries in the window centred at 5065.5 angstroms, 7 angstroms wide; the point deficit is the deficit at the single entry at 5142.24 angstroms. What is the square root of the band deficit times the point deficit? 0.051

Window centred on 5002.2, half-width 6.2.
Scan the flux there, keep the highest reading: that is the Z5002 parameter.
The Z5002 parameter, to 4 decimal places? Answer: 0.6350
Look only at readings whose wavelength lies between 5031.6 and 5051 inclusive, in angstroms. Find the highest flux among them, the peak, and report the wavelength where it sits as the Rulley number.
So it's 5032.14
